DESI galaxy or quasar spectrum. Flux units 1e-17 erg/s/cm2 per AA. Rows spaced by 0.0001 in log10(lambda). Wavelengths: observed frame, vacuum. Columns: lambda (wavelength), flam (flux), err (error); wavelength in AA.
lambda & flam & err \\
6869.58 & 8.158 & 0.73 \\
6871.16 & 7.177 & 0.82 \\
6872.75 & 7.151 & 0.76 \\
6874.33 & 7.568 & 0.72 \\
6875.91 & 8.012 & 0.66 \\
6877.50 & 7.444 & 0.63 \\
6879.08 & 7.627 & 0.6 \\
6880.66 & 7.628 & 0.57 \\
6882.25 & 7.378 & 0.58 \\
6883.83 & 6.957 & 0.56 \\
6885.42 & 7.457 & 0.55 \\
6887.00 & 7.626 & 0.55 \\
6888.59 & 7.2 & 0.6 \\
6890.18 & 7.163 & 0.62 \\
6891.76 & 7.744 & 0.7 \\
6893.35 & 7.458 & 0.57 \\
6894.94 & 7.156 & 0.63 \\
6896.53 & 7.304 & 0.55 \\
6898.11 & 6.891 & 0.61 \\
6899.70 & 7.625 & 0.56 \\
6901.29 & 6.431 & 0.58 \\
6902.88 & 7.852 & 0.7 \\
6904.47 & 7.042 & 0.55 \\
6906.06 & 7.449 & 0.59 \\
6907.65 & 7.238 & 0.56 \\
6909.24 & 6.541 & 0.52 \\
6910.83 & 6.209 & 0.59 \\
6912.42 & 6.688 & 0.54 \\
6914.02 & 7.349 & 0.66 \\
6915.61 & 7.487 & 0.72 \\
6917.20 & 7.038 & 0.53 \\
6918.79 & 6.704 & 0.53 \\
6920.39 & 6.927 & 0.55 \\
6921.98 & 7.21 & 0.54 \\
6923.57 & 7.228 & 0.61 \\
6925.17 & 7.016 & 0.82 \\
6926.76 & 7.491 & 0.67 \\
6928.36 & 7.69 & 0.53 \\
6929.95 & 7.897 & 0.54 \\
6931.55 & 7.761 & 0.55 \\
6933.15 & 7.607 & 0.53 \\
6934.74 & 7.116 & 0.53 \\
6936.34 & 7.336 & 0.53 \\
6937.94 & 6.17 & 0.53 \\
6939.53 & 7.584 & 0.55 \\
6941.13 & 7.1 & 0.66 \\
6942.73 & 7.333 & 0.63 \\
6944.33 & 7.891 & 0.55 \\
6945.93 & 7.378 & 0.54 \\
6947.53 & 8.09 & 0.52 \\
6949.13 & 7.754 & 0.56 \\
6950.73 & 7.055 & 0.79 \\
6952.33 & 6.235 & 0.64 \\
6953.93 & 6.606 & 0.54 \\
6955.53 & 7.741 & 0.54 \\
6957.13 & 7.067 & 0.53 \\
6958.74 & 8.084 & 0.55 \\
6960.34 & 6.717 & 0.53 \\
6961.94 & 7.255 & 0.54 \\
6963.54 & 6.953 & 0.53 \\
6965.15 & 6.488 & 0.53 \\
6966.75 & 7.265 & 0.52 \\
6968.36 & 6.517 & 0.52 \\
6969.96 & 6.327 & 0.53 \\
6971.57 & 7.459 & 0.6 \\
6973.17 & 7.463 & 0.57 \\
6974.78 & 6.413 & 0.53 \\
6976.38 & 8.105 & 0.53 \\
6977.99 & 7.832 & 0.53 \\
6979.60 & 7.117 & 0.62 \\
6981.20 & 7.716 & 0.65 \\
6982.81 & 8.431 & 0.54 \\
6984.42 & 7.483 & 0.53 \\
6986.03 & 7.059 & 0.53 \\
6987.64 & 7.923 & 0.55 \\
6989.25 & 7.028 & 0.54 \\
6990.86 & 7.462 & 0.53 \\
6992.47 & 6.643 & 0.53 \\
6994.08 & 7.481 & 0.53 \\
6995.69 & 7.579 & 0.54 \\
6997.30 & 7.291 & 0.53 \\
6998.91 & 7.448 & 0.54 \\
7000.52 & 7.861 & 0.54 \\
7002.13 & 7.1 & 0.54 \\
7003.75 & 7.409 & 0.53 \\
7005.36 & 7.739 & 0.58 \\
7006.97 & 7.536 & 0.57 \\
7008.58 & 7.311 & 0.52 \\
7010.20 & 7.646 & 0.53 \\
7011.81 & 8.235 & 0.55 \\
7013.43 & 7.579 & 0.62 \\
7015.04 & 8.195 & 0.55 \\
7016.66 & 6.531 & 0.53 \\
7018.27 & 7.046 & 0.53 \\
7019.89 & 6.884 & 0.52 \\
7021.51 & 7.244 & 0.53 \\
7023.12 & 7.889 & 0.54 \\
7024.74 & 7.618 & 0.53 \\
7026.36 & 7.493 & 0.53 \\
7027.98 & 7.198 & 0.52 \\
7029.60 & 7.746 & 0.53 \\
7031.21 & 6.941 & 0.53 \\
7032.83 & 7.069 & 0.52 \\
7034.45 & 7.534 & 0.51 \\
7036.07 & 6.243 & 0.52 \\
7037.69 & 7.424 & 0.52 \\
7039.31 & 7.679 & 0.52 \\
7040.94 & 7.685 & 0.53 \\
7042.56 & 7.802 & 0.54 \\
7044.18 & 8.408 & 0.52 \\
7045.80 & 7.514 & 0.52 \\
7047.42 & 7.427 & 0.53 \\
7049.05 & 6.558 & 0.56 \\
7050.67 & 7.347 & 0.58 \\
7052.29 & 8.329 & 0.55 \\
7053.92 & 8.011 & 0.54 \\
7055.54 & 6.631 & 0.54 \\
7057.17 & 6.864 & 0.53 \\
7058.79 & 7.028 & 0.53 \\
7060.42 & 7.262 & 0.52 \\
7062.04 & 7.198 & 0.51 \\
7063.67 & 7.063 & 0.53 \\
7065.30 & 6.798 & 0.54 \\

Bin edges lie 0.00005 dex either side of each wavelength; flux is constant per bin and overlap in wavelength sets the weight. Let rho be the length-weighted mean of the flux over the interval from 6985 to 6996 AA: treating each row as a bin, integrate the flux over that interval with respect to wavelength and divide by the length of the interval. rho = 7.30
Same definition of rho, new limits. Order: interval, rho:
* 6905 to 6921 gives 6.96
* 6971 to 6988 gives 7.54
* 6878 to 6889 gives 7.42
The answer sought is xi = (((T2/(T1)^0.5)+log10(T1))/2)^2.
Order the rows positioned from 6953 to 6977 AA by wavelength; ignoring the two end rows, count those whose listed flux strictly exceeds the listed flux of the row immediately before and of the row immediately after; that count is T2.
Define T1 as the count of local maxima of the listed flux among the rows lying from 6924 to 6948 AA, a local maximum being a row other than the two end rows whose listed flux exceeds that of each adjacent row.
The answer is 2.4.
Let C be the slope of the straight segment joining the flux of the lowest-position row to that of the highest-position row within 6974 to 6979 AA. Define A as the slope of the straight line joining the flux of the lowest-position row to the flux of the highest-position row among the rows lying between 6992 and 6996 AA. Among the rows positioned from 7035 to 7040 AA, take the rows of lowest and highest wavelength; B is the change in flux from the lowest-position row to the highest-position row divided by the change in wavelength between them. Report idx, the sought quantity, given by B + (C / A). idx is 2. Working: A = 0.29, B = 0.44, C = 0.4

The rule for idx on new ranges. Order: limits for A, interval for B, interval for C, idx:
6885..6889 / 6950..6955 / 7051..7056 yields 6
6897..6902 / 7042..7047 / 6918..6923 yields -1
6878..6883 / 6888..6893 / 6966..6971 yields 4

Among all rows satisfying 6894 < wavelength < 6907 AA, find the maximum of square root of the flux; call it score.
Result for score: 2.802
